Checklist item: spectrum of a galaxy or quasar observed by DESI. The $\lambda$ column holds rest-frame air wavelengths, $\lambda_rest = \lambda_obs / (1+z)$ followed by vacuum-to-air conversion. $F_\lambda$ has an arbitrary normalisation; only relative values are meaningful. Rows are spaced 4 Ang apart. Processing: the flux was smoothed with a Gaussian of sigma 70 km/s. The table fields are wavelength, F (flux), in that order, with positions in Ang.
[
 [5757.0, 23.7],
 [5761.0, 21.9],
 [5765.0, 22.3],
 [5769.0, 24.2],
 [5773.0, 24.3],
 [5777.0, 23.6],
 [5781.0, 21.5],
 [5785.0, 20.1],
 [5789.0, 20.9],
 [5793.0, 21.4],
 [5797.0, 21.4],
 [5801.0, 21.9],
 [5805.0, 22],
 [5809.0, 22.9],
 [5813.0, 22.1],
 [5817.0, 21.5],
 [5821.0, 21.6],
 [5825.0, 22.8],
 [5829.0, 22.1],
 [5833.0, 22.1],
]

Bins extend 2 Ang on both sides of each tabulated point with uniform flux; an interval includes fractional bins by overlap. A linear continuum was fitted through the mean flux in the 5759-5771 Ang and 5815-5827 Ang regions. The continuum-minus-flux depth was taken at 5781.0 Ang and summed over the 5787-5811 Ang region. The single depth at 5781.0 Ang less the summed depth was -2.2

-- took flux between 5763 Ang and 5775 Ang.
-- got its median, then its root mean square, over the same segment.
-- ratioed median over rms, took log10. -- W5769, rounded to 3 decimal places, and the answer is 0.011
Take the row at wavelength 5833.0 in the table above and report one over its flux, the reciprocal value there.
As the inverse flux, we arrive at 0.0452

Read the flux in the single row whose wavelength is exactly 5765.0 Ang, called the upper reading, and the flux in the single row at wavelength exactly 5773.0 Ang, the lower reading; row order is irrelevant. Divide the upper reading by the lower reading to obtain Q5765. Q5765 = 0.92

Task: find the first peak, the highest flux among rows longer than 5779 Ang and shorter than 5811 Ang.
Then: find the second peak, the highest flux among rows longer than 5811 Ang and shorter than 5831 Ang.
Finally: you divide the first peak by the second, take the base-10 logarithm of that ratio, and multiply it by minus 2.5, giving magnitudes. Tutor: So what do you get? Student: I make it 0.00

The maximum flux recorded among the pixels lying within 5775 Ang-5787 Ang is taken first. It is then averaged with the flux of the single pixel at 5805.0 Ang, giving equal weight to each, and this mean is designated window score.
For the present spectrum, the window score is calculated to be 22.8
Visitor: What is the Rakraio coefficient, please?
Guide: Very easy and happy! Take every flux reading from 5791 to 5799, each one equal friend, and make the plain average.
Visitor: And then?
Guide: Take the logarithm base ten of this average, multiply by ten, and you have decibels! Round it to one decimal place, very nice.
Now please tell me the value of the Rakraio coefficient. 13.3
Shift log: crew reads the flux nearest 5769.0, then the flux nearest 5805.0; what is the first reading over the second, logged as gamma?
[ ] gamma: 1.10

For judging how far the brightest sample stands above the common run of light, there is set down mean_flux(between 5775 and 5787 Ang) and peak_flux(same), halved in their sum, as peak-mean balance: 22.7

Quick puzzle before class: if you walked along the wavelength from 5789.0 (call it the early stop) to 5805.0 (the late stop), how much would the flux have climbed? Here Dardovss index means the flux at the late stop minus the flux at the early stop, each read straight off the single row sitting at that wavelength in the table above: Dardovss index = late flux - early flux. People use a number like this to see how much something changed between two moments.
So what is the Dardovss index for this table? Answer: 1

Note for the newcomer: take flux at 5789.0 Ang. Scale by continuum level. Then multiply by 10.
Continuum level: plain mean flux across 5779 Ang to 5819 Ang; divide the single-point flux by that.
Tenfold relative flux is 9.7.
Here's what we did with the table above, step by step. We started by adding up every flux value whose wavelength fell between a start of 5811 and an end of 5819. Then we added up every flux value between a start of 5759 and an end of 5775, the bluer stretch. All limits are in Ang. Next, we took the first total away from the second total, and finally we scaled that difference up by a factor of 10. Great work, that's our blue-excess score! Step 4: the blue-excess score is 491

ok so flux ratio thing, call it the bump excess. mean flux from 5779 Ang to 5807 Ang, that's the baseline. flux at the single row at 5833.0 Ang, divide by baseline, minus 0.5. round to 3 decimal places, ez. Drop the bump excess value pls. 0.537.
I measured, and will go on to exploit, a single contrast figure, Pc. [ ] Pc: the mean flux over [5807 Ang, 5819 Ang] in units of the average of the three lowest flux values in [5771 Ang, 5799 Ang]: 1.066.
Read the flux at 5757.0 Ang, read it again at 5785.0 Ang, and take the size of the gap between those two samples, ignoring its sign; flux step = 3.6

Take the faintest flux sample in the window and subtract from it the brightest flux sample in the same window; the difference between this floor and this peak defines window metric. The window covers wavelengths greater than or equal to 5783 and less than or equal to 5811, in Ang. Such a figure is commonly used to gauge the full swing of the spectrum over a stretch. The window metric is -2.8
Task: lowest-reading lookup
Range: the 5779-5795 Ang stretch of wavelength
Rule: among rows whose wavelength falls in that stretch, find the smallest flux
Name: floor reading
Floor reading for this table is 20.1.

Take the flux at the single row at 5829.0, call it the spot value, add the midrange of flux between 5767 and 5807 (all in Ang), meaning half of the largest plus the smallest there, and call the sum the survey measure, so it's 44.3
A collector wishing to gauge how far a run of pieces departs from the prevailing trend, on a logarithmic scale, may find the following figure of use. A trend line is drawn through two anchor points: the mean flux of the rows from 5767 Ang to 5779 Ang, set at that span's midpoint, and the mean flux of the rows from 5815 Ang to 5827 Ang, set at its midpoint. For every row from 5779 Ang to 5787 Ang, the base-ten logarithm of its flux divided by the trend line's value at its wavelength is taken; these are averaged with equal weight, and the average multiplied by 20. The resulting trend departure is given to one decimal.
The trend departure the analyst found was -1.1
